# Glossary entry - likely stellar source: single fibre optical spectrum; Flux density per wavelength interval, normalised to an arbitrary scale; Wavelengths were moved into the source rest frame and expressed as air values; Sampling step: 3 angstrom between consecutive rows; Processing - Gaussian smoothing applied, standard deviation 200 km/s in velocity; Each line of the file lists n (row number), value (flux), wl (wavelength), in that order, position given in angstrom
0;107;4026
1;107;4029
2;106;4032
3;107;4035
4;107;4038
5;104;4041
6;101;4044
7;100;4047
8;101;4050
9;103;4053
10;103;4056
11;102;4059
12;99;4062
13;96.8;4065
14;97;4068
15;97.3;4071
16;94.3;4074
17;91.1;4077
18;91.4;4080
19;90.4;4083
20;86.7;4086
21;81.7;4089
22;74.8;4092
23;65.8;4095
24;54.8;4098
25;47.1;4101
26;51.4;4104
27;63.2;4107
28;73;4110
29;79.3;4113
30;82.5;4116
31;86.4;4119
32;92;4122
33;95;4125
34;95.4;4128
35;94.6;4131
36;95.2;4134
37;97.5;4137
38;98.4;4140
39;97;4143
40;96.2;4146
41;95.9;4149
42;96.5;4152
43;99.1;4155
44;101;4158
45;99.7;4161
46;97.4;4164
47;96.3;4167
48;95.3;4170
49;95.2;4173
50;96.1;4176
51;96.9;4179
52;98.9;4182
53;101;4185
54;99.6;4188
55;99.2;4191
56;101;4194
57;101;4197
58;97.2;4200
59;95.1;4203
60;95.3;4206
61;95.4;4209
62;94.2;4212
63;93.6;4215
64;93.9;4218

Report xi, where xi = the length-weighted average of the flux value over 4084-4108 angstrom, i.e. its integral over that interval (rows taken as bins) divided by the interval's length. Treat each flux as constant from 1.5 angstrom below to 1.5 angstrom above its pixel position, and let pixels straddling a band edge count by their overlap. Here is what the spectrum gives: 66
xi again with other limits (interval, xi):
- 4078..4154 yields 83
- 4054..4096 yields 91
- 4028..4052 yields 104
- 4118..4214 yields 97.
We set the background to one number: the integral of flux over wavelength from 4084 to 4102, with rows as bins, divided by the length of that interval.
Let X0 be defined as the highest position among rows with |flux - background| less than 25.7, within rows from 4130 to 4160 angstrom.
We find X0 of 4134 angstrom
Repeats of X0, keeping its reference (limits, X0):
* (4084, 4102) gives 4101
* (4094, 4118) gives 4116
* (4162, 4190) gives 4173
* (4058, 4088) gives 4086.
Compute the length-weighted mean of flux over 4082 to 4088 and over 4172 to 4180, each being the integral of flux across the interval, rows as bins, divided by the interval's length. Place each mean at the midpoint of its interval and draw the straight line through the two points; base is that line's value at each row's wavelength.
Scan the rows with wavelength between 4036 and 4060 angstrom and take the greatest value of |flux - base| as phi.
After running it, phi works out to 23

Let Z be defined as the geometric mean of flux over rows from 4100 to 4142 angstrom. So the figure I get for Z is 80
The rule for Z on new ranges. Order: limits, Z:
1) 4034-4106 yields 87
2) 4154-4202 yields 98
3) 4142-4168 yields 98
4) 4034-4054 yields 103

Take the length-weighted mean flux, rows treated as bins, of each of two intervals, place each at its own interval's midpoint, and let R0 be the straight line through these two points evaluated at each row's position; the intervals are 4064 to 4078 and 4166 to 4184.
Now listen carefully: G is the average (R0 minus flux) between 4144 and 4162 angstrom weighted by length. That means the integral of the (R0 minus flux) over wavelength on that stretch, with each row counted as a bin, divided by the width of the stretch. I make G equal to -2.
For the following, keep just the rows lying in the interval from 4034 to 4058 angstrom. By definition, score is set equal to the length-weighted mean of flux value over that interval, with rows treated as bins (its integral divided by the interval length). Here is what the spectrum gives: 103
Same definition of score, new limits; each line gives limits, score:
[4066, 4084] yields 94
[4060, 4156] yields 86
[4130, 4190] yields 97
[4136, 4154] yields 97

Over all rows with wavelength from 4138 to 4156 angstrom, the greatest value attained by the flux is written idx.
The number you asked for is 99.1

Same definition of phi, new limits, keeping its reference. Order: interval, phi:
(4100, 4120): 42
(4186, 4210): 4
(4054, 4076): 18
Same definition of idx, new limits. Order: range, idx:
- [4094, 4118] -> 82.5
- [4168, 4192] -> 101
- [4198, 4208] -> 97.2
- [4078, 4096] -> 91.4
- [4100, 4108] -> 63.2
